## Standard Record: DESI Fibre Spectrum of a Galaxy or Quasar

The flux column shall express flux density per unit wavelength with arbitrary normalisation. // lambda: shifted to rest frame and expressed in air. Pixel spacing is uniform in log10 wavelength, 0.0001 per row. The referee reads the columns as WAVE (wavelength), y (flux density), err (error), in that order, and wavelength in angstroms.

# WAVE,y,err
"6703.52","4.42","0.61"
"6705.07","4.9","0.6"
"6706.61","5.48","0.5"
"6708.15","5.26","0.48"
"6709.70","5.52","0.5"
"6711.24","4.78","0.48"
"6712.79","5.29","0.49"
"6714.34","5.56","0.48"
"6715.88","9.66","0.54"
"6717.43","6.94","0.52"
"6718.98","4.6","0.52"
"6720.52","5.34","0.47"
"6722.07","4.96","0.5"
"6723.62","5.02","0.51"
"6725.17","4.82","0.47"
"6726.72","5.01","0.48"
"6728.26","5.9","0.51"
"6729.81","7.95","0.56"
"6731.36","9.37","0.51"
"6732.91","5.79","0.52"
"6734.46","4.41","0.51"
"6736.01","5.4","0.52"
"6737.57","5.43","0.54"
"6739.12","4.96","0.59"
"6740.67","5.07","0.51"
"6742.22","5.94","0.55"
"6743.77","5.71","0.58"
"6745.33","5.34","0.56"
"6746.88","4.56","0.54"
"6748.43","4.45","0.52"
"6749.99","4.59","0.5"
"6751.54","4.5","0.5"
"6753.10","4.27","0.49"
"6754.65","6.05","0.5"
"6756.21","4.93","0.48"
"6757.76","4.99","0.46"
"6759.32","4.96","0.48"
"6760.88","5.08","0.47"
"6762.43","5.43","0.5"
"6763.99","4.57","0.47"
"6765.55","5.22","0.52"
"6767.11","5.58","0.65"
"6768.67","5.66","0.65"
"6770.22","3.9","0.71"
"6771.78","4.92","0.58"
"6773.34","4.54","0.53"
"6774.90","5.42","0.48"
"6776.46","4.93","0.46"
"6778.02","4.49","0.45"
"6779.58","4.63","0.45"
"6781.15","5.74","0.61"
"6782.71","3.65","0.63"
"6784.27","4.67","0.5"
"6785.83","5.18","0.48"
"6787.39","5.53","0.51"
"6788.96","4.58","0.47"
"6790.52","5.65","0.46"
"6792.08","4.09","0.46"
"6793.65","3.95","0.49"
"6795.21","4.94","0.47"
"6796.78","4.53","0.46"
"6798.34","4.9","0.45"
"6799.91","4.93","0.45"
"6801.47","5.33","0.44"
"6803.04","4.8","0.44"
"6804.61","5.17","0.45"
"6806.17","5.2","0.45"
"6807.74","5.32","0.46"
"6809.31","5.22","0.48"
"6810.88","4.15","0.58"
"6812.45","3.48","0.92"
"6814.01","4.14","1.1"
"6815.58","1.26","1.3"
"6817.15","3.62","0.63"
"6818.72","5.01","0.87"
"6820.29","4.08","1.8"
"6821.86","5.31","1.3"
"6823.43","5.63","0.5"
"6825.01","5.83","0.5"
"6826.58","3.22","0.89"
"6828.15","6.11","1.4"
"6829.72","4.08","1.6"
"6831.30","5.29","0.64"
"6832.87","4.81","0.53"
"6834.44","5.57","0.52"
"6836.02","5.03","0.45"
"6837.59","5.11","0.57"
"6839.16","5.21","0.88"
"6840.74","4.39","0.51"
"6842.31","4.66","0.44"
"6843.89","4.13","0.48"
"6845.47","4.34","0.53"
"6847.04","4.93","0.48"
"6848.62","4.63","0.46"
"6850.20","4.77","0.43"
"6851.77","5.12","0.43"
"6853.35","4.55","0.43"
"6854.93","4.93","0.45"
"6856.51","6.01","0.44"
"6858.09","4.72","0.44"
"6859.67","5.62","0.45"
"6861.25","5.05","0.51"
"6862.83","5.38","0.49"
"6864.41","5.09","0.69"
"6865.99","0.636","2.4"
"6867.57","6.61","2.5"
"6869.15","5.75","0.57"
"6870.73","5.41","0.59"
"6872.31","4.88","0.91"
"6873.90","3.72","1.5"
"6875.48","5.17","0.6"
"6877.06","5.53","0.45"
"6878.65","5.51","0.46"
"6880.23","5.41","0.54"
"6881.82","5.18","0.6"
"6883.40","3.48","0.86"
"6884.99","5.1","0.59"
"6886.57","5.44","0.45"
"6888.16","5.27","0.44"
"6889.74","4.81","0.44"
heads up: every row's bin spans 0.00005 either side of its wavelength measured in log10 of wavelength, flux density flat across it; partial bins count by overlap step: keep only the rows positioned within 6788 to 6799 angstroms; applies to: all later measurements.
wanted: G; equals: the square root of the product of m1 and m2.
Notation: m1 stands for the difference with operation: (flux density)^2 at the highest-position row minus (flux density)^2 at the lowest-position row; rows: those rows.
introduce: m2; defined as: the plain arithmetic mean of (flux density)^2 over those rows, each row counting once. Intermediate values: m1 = 3.0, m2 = 22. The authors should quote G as 8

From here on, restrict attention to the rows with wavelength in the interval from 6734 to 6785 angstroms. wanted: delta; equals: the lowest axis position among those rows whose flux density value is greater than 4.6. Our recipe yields 6736.01 angstroms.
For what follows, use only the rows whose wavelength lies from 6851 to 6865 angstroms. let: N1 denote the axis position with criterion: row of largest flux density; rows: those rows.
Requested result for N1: 6856.51 angstroms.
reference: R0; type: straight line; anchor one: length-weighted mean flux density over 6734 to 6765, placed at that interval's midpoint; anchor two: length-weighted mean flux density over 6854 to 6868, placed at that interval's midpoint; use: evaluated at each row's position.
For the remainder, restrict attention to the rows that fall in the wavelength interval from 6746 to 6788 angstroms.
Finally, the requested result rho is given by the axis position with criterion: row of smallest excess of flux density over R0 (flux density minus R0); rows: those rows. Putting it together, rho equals 6782.71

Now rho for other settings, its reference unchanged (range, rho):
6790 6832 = 6815.58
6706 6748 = 6734.46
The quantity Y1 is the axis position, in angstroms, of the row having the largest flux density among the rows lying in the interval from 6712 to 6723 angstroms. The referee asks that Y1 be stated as 6715.88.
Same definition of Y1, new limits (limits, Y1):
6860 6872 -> 6867.57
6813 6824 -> 6823.43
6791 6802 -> 6801.47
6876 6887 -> 6877.06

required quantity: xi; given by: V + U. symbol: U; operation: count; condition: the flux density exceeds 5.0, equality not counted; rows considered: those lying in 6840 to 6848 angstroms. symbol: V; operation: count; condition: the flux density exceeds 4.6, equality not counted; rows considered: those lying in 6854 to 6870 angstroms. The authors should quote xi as 9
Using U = 0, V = 9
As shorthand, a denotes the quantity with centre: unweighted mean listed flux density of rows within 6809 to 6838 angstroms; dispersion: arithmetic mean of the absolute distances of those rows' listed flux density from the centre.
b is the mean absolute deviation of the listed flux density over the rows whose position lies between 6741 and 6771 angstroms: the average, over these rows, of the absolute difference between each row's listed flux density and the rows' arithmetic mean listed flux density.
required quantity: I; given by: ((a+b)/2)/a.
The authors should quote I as 0.77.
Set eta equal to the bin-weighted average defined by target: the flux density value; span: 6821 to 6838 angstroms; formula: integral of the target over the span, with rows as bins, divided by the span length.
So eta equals 5.1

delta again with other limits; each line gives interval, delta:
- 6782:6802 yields 6784.27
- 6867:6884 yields 6867.57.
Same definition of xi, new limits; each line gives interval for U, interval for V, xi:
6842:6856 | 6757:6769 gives 8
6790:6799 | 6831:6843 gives 8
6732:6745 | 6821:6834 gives 12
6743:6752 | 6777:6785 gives 5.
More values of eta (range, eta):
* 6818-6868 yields 4.9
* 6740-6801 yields 4.9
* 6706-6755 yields 5.6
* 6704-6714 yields 5.2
